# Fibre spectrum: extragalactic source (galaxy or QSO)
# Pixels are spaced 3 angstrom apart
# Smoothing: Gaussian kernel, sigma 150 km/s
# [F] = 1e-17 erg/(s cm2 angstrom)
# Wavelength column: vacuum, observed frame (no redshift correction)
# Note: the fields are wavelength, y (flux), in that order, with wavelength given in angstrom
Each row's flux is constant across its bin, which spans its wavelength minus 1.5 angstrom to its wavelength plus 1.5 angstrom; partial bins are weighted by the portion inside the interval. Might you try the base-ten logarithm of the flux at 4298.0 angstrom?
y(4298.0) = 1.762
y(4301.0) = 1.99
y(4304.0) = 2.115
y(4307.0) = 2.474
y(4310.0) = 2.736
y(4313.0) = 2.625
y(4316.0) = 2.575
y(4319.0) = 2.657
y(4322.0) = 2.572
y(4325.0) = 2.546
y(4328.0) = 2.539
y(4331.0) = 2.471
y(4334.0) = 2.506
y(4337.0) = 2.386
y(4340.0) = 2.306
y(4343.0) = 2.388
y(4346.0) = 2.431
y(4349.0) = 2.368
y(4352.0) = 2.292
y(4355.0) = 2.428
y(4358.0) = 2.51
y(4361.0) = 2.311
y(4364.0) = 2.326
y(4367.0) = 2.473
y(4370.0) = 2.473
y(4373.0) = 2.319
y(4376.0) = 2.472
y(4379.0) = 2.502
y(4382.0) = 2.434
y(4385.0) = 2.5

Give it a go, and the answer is 0.246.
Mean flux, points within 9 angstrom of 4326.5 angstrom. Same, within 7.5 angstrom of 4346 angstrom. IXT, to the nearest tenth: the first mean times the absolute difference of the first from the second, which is 0.5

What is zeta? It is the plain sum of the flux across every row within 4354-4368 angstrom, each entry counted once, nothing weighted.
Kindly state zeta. 12.0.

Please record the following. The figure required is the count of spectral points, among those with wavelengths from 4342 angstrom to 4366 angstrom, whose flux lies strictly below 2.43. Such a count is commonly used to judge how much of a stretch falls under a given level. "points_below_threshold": 6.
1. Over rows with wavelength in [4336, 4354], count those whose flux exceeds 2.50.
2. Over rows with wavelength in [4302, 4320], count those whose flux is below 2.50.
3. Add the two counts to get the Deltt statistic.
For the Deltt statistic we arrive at 2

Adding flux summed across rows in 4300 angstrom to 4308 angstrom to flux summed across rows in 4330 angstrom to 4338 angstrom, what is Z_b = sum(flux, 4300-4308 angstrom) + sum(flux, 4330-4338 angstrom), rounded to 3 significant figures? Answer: 13.9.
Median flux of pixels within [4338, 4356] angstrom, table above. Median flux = 2.38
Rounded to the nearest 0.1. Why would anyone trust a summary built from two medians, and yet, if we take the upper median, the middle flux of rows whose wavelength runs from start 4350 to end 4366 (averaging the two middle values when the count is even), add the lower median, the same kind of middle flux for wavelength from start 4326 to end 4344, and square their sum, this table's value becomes 22.6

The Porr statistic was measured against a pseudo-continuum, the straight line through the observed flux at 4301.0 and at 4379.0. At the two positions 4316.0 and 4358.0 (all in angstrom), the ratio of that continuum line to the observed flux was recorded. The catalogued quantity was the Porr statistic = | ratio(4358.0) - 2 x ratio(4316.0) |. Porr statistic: 0.68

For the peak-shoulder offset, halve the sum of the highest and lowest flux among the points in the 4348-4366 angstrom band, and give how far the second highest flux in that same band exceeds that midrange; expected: 0.03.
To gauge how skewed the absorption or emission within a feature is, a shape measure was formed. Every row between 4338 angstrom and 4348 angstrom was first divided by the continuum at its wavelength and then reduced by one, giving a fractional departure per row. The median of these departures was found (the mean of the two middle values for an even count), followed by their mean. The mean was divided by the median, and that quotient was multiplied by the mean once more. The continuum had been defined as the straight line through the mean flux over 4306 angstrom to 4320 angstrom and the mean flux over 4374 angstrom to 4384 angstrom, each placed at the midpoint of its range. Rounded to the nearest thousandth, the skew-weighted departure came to -0.073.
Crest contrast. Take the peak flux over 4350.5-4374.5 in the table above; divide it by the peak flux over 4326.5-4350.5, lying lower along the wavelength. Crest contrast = 0.989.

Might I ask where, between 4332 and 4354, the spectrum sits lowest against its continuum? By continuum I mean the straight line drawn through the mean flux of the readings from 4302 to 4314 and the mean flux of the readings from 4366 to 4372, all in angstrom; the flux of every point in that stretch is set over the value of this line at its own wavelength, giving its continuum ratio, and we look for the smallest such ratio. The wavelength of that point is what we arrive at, 4352.0 angstrom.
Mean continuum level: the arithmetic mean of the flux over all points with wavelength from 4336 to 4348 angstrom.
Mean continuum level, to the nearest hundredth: 2.38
